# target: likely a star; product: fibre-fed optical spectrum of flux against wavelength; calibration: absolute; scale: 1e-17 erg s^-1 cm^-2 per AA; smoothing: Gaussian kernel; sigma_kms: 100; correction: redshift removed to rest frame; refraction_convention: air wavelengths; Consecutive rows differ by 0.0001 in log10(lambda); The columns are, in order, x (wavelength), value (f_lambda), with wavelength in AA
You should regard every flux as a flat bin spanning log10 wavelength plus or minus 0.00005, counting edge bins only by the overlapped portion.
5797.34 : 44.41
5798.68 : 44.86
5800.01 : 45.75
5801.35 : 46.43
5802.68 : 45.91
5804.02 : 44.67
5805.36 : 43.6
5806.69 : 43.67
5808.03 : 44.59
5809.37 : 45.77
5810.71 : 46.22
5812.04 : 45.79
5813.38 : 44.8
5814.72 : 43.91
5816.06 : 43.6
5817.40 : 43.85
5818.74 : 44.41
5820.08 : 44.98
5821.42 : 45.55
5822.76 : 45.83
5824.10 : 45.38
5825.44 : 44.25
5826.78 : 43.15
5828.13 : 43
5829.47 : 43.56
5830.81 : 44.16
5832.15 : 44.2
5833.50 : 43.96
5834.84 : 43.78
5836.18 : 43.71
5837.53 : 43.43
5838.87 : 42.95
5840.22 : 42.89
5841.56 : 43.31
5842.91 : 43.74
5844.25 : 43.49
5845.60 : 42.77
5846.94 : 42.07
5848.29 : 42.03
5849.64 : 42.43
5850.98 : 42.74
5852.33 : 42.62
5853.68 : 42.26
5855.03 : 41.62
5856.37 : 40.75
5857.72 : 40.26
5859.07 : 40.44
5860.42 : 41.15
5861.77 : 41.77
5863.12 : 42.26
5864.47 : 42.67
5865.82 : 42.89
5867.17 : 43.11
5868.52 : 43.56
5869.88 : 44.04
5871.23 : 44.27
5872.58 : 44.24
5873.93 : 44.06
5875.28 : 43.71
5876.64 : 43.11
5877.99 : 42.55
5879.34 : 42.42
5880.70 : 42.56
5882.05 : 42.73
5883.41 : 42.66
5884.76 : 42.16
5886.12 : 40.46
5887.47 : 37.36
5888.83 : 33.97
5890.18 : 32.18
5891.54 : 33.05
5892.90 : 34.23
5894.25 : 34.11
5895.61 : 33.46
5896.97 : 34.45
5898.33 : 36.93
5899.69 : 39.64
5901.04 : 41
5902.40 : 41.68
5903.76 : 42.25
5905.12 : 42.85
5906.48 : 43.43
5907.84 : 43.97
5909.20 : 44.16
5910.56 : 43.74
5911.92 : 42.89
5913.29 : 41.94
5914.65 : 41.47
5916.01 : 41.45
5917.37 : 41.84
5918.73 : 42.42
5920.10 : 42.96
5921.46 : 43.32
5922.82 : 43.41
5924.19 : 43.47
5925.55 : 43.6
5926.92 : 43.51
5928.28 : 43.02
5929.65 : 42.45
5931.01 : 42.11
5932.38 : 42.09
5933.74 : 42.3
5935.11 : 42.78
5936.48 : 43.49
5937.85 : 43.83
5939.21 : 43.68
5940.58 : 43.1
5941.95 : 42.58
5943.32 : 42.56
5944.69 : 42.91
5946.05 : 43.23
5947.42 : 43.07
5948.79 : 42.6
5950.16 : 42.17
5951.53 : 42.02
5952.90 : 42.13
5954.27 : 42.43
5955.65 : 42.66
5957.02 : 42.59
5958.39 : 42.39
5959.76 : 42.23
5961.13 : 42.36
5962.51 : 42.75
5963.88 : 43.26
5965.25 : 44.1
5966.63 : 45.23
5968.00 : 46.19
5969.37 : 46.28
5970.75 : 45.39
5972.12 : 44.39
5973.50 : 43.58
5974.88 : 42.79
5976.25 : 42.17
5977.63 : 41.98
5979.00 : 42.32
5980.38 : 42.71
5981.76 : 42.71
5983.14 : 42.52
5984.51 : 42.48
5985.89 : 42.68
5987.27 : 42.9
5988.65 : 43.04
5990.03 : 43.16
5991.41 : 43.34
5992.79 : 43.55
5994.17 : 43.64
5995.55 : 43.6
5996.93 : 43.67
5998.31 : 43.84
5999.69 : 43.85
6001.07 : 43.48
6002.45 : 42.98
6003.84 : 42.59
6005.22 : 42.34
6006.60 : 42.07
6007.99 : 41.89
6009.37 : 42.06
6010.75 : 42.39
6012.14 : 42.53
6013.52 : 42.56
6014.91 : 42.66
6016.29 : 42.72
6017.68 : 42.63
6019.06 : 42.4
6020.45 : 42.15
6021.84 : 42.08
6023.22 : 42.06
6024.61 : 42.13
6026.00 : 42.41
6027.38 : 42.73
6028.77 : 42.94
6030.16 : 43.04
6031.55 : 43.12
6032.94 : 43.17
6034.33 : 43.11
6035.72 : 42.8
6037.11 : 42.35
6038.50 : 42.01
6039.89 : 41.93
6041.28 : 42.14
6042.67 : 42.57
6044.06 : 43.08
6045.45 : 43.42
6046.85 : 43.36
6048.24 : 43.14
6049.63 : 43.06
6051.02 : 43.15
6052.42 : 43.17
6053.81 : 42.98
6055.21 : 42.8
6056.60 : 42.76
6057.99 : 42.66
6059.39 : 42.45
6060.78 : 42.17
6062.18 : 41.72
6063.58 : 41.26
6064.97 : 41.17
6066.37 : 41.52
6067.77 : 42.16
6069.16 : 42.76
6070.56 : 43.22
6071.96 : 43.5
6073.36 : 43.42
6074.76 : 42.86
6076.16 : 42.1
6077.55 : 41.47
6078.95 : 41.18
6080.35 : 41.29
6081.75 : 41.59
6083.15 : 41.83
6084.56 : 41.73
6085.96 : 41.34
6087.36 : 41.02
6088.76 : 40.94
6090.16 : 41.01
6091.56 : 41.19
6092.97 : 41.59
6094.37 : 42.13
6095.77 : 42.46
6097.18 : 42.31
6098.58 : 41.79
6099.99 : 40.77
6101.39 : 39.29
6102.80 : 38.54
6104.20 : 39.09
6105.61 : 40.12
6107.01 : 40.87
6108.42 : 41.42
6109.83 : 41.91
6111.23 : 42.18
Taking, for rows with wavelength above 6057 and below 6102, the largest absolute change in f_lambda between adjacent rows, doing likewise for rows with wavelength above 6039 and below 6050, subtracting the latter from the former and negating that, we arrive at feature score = -1.0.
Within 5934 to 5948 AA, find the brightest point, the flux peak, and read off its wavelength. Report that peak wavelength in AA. 5937.85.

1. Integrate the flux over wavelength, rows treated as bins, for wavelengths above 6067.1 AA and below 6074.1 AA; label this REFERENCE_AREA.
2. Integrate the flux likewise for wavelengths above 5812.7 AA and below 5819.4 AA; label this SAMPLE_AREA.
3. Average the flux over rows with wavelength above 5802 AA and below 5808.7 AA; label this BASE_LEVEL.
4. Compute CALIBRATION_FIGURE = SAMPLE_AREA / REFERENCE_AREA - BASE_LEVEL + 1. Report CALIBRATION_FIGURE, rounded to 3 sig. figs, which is -42.5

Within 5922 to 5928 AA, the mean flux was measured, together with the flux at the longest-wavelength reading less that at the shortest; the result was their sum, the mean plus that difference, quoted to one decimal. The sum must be 43.6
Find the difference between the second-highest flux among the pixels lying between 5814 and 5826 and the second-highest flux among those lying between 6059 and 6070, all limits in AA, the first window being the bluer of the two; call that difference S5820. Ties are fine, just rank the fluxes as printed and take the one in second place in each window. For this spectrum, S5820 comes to 3.1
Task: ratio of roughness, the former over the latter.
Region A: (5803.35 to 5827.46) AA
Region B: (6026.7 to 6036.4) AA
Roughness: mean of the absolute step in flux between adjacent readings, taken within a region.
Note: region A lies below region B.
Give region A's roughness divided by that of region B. 4.9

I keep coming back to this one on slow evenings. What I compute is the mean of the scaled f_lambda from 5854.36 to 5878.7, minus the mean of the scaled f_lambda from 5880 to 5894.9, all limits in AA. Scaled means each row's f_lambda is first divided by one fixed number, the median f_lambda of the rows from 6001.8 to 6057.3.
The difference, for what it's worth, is 0.113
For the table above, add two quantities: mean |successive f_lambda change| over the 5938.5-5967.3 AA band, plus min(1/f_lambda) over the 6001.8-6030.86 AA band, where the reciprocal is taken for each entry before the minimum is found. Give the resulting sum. 0.38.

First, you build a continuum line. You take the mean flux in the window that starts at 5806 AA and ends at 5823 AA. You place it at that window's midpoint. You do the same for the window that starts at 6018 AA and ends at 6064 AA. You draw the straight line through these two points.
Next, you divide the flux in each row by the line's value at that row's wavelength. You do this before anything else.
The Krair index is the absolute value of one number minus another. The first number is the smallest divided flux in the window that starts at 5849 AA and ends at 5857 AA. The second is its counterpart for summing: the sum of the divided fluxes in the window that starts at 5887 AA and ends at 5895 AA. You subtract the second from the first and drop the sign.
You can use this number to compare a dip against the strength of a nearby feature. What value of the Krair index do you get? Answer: 3.73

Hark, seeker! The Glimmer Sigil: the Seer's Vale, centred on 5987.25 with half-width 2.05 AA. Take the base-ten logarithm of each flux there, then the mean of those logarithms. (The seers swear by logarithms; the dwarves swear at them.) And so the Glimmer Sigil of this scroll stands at 1.63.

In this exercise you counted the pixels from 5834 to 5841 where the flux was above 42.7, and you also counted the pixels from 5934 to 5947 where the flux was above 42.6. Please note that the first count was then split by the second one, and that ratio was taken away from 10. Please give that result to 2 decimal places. 9.29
